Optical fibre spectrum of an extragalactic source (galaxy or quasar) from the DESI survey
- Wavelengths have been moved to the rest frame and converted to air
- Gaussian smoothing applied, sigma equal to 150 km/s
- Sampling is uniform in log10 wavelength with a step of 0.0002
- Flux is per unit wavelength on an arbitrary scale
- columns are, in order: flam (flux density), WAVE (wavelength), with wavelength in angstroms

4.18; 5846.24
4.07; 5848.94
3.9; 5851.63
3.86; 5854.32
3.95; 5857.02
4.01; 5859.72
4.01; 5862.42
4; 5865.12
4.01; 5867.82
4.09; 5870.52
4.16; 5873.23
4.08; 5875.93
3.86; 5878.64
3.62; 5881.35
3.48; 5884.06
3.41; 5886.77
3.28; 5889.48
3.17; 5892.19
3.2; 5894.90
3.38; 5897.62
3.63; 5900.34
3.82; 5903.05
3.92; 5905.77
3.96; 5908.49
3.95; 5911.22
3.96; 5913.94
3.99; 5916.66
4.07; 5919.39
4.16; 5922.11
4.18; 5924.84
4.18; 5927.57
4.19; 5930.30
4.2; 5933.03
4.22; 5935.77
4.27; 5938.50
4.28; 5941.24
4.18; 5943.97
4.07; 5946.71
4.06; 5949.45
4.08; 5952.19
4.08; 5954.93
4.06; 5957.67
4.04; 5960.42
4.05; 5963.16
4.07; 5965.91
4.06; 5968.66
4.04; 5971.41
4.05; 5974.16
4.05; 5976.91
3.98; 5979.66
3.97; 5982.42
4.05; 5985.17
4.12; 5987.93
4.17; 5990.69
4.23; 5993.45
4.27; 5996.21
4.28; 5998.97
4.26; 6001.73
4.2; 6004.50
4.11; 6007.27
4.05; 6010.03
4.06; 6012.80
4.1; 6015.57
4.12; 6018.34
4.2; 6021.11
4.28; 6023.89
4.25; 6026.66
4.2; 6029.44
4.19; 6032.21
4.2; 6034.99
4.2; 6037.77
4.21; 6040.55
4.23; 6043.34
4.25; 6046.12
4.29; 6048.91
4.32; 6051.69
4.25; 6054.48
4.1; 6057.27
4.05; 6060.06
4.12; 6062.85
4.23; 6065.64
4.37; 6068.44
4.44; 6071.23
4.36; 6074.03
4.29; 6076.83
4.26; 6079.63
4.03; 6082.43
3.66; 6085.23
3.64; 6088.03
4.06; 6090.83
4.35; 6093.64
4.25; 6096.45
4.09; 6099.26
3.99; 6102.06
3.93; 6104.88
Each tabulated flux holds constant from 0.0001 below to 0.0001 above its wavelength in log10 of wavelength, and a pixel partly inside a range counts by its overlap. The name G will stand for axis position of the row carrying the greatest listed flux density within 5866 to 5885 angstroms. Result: 5873.23 angstroms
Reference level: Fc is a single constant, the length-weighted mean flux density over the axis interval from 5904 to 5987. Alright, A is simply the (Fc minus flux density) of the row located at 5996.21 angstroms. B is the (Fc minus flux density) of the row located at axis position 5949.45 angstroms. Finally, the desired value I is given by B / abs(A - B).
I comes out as 0.09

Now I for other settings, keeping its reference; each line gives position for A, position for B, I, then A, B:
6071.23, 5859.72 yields 0.16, -0.36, 0.07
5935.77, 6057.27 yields -0.17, -0.14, -0.02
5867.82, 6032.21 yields -0.61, 0.07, -0.11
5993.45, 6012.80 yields 0.11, -0.15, 0.02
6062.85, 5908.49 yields 0.75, -0.04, 0.12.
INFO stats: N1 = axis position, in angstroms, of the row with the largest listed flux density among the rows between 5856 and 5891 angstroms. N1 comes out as 5873.23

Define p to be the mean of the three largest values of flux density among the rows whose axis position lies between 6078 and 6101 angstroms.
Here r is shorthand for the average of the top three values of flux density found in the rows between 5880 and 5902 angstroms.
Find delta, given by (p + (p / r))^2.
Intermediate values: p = 4.29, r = 3.58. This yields 30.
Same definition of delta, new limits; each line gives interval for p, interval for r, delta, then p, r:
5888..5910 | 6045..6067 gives 23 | 3.90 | 4.29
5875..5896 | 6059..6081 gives 22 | 3.85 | 4.39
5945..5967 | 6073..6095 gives 25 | 4.08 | 4.33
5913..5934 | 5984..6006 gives 27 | 4.19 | 4.27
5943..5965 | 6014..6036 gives 26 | 4.11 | 4.24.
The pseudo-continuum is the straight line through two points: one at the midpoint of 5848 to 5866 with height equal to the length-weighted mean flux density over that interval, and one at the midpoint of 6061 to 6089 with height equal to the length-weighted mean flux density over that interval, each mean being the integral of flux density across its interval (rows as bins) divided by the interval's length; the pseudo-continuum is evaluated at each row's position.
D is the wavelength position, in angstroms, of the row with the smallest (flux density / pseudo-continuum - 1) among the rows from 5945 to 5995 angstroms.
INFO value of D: 5982.42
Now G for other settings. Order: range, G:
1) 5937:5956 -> 5941.24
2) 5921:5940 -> 5938.50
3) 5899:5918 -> 5916.66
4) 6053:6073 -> 6071.23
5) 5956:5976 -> 5965.91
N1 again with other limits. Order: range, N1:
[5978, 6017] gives 5998.97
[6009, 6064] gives 6051.69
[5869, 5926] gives 5924.84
